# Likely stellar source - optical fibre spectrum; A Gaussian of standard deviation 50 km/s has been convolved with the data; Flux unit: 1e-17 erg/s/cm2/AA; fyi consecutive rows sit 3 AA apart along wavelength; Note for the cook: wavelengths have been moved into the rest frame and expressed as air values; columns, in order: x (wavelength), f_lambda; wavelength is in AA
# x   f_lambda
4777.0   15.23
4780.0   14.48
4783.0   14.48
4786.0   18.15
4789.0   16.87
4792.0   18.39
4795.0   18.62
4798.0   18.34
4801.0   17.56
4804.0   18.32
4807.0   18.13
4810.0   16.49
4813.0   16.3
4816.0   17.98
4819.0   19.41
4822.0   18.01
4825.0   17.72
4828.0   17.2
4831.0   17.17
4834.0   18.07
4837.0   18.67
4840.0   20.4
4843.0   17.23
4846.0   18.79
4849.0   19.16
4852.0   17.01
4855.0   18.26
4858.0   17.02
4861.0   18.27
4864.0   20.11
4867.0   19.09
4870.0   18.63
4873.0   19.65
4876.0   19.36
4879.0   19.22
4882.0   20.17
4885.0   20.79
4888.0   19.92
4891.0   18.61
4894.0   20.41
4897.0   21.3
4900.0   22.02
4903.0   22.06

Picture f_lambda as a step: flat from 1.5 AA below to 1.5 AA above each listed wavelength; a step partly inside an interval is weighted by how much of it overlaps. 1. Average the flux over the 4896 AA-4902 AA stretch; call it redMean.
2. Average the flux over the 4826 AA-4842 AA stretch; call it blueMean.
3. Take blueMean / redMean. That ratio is 0.84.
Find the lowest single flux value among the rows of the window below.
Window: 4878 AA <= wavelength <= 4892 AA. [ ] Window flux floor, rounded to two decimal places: 18.61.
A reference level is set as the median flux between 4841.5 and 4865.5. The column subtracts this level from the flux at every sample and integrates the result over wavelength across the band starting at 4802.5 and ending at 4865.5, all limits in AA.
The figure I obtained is -11.5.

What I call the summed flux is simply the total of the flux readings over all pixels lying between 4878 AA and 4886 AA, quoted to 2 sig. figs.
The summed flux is 60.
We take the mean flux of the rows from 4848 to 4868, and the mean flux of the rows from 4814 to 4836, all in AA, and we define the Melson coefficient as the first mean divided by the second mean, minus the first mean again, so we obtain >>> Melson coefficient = -17.4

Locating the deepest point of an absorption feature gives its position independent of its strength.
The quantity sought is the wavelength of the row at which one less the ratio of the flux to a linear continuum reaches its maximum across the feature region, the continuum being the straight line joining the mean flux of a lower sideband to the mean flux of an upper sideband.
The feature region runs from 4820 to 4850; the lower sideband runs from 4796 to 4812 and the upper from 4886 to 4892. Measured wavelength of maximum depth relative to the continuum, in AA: 4843.0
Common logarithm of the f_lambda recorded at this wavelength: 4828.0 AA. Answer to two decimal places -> 1.24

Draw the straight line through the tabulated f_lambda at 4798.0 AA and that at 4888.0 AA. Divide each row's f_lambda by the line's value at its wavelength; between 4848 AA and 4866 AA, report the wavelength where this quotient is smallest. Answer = 4858.0 AA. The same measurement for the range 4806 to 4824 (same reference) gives 4813.0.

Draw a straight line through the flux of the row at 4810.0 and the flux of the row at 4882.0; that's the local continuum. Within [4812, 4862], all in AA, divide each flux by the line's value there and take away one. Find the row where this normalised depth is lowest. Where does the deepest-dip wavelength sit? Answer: 4858.0 AA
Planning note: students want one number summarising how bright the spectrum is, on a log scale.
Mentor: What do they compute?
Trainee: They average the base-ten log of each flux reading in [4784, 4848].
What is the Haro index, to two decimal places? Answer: 1.25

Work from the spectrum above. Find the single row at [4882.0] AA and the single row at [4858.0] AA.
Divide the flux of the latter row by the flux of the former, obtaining 0.84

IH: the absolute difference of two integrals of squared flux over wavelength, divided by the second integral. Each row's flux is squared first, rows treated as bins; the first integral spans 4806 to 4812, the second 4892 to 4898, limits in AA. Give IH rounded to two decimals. 0.31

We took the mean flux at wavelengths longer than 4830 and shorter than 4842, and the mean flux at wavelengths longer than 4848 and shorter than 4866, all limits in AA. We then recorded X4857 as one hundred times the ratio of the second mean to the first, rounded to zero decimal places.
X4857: 99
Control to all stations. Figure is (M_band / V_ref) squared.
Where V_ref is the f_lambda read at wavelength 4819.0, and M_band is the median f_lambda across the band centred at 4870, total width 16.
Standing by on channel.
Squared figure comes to 0.99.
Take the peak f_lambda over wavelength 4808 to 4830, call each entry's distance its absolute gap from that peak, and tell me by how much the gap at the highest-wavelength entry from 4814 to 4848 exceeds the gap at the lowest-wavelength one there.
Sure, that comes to -0.8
